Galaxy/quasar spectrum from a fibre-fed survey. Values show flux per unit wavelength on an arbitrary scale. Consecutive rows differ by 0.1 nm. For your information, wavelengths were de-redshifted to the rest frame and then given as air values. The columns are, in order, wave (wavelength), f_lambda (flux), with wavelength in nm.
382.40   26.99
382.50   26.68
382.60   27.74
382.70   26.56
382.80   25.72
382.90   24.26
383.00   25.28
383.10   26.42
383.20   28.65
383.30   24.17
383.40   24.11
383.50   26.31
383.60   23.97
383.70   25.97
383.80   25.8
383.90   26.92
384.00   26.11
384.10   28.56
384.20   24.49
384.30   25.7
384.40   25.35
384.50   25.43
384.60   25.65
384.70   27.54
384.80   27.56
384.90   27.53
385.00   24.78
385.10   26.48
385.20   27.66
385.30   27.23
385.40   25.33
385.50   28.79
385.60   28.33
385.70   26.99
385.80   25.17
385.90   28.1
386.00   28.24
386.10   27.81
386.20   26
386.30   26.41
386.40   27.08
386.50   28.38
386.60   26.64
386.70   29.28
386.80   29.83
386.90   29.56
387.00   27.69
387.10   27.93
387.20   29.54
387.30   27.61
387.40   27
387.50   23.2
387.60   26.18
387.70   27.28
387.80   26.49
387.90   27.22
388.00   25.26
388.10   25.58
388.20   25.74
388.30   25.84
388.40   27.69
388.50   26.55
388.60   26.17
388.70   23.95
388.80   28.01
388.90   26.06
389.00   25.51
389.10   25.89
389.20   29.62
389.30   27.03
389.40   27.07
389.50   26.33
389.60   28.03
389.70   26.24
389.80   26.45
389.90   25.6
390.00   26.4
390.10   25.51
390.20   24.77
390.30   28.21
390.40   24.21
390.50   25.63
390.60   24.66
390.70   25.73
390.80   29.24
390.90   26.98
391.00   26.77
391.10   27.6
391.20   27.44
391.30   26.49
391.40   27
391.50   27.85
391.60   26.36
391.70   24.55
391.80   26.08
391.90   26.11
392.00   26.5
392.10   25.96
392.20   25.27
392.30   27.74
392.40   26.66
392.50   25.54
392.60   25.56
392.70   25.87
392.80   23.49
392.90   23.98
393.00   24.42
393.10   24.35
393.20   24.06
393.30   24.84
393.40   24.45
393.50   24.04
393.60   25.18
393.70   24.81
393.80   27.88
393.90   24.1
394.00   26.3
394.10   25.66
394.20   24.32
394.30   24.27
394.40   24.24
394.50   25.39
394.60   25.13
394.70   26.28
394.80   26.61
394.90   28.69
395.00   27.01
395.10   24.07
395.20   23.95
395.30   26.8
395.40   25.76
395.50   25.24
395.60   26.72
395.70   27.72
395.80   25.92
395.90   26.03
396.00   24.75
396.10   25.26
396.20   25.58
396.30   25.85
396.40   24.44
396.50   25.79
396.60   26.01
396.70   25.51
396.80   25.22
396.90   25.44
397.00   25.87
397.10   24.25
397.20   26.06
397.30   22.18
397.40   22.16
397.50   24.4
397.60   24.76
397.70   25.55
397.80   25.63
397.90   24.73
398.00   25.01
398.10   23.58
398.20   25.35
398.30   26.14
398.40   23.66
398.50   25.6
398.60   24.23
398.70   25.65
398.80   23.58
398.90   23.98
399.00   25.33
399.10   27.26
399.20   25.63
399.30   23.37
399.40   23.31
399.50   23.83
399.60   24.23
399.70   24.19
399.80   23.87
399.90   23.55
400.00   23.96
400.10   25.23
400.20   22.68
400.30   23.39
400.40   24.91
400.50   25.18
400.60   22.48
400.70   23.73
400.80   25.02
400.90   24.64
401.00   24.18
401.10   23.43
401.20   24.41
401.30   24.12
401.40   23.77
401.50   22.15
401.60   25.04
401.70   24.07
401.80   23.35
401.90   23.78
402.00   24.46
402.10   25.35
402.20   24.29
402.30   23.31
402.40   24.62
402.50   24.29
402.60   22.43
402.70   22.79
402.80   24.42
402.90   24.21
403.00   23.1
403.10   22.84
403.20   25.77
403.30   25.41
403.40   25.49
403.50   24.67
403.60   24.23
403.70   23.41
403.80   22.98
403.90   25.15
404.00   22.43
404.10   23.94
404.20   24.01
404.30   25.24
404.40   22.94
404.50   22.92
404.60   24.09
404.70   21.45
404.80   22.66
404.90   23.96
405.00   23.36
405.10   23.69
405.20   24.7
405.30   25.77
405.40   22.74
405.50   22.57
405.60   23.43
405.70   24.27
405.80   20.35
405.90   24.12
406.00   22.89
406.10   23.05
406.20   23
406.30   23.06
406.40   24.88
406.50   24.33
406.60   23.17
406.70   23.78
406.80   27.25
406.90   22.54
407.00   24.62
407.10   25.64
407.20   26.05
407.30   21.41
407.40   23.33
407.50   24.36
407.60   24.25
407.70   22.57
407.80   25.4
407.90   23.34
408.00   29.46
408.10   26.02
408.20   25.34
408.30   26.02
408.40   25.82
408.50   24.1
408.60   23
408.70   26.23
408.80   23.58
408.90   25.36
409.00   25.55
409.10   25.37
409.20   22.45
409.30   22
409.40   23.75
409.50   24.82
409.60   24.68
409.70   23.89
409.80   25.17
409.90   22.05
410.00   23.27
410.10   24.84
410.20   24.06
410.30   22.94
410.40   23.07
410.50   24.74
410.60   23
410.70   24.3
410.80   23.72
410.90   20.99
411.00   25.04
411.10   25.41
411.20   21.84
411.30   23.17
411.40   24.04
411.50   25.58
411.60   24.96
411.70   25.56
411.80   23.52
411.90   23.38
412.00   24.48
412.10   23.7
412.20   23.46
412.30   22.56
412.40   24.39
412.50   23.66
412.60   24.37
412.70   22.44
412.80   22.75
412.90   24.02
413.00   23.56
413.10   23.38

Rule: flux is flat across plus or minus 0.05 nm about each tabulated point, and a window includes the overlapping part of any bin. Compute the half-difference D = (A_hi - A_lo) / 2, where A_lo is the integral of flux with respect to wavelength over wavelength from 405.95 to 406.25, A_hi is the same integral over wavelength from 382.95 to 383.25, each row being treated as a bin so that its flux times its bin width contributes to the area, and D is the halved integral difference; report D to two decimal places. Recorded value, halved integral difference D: 0.57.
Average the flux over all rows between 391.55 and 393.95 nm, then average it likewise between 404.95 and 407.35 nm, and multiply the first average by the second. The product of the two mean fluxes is 602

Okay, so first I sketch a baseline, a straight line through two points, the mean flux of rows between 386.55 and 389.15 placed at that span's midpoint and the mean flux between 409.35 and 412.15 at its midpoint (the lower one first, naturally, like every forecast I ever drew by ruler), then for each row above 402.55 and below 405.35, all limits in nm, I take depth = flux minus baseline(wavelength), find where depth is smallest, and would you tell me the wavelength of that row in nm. 404.70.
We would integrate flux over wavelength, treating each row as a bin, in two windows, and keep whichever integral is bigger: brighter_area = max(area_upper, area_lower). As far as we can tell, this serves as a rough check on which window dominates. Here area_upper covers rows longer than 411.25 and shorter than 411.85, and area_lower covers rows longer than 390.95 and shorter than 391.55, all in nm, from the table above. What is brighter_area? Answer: 16.3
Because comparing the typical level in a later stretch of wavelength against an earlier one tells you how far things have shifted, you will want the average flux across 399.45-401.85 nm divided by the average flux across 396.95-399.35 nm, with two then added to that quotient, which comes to 2.97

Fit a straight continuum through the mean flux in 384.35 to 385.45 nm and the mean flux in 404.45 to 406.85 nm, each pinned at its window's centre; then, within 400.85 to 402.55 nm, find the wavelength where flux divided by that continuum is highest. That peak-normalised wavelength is 402.10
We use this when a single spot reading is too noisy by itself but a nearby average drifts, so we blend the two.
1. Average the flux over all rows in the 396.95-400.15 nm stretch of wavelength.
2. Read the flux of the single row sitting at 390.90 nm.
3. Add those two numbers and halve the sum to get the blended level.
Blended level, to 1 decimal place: 25.8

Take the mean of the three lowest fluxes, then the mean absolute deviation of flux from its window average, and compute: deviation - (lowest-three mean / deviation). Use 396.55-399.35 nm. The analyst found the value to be -23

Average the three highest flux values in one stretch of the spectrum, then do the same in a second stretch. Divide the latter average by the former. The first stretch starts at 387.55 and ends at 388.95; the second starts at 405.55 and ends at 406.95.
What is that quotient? 0.921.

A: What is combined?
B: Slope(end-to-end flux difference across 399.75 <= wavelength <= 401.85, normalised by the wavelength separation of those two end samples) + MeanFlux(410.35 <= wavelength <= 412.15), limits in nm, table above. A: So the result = 23.7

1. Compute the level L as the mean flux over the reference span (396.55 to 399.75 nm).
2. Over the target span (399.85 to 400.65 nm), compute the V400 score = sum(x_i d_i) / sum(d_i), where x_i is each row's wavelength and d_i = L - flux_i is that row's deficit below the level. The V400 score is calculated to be 400.26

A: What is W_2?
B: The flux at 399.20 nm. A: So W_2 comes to 25.63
